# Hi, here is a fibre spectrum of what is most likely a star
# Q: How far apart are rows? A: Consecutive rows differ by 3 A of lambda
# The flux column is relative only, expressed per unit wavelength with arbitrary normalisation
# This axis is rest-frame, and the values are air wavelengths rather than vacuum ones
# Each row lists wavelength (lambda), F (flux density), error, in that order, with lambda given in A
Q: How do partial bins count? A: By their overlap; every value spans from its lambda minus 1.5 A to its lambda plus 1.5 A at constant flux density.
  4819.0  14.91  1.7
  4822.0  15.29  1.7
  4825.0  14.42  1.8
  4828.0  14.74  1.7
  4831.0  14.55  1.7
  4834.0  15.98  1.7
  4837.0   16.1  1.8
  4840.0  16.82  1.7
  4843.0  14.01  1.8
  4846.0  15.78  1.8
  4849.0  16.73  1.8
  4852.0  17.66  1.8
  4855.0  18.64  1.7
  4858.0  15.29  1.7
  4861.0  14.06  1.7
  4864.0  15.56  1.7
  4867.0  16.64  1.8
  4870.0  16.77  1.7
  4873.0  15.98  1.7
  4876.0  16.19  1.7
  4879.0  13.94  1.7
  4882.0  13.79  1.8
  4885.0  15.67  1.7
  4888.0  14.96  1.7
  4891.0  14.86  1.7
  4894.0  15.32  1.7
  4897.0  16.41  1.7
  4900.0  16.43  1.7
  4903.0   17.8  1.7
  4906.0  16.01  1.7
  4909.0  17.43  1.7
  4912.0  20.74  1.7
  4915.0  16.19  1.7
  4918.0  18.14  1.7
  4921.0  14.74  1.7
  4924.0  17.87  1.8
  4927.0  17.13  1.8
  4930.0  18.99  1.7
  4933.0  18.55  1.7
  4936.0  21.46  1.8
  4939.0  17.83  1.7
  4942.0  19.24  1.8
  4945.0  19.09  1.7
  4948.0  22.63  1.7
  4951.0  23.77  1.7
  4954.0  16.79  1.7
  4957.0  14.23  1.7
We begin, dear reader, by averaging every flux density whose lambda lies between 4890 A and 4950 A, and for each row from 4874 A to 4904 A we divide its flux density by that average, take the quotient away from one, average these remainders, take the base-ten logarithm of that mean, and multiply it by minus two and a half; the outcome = 2.2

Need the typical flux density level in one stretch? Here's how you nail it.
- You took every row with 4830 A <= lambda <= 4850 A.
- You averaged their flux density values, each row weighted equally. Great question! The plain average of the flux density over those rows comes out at 15.7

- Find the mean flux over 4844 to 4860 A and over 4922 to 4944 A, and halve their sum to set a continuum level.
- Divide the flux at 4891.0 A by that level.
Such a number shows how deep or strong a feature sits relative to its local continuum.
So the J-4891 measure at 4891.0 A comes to 0.84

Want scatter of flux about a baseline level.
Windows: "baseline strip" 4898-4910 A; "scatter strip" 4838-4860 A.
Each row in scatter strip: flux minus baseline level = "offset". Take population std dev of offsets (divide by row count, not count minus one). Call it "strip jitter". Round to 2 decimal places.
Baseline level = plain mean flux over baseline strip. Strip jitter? 1.43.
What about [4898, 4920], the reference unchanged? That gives 1.52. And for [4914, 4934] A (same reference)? 1.37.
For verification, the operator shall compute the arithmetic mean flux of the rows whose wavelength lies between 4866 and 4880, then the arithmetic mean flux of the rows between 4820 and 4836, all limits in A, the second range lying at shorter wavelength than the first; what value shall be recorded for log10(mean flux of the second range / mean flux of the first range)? -0.026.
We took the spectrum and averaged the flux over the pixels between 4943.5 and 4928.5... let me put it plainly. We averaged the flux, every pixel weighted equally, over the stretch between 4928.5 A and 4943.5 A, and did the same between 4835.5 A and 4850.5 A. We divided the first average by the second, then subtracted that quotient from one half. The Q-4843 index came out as -0.71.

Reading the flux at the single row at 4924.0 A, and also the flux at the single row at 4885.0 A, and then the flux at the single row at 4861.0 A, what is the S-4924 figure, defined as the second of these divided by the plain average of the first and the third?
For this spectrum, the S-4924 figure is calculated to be 0.98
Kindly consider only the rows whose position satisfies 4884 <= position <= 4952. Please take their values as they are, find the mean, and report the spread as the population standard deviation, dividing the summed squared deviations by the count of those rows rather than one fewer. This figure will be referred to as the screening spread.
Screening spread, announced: 2.4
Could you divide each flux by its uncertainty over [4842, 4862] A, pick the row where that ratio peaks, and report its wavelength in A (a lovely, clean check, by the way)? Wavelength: 4855.0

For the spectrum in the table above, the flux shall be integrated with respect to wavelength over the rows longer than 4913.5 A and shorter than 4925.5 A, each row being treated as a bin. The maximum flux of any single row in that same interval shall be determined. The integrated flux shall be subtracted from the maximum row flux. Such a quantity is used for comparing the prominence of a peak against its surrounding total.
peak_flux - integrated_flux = -183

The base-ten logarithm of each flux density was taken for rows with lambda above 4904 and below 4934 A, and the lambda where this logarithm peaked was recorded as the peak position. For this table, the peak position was 4912.0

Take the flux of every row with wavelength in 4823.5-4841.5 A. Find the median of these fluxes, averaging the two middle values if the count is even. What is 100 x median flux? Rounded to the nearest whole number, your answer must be 1536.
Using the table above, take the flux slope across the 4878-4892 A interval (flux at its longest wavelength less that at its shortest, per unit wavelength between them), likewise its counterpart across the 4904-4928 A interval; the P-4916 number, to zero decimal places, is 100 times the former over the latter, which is 144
